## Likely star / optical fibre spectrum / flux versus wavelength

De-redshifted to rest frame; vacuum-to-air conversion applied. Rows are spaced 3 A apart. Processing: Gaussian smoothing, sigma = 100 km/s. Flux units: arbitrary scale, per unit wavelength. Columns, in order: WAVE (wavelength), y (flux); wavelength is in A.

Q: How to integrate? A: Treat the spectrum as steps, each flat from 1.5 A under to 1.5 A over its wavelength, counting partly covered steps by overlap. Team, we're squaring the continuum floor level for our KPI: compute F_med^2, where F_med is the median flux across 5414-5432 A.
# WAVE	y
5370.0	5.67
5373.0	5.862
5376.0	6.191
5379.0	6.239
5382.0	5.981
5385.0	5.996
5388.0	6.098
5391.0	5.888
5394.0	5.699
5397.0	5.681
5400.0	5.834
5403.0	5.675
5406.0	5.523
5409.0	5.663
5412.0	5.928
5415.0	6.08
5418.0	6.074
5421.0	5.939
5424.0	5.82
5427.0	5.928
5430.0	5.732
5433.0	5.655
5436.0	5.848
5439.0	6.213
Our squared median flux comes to 35.2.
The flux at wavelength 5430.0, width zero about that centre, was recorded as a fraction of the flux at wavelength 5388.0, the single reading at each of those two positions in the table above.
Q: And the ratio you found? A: 0.940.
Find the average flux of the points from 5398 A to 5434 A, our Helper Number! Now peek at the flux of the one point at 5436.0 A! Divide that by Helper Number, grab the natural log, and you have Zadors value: 0.00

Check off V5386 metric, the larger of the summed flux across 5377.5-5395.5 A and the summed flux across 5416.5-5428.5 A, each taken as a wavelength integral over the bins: 108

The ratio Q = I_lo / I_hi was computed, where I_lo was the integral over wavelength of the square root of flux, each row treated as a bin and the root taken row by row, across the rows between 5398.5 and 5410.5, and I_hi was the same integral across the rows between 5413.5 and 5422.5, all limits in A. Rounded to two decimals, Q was 1.29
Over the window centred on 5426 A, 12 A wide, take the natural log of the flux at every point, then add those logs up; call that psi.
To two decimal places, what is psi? 7.07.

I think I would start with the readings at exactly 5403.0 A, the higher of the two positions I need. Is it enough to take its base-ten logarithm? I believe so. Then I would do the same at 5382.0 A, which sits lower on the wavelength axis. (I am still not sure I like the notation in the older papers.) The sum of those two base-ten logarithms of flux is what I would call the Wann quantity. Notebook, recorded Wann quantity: 1.53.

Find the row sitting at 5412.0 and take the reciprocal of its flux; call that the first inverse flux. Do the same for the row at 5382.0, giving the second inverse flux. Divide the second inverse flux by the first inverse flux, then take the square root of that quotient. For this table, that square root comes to 1.00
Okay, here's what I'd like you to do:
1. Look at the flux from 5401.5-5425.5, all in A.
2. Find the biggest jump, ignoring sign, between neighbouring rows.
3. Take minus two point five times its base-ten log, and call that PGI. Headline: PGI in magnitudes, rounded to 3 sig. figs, 1.44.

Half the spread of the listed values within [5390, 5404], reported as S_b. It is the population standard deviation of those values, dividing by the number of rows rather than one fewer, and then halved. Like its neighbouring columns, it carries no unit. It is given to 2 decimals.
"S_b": 0.04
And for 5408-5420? 0.08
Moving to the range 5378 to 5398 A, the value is 0.09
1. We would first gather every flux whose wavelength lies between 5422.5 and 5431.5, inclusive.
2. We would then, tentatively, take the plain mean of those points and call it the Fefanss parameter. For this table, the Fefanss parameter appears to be 5.83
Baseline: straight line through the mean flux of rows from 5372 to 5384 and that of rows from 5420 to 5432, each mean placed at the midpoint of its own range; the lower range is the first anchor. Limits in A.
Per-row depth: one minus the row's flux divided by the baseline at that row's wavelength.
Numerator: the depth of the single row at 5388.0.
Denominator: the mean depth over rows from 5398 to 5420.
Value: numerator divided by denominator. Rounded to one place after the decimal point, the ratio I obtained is -0.7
